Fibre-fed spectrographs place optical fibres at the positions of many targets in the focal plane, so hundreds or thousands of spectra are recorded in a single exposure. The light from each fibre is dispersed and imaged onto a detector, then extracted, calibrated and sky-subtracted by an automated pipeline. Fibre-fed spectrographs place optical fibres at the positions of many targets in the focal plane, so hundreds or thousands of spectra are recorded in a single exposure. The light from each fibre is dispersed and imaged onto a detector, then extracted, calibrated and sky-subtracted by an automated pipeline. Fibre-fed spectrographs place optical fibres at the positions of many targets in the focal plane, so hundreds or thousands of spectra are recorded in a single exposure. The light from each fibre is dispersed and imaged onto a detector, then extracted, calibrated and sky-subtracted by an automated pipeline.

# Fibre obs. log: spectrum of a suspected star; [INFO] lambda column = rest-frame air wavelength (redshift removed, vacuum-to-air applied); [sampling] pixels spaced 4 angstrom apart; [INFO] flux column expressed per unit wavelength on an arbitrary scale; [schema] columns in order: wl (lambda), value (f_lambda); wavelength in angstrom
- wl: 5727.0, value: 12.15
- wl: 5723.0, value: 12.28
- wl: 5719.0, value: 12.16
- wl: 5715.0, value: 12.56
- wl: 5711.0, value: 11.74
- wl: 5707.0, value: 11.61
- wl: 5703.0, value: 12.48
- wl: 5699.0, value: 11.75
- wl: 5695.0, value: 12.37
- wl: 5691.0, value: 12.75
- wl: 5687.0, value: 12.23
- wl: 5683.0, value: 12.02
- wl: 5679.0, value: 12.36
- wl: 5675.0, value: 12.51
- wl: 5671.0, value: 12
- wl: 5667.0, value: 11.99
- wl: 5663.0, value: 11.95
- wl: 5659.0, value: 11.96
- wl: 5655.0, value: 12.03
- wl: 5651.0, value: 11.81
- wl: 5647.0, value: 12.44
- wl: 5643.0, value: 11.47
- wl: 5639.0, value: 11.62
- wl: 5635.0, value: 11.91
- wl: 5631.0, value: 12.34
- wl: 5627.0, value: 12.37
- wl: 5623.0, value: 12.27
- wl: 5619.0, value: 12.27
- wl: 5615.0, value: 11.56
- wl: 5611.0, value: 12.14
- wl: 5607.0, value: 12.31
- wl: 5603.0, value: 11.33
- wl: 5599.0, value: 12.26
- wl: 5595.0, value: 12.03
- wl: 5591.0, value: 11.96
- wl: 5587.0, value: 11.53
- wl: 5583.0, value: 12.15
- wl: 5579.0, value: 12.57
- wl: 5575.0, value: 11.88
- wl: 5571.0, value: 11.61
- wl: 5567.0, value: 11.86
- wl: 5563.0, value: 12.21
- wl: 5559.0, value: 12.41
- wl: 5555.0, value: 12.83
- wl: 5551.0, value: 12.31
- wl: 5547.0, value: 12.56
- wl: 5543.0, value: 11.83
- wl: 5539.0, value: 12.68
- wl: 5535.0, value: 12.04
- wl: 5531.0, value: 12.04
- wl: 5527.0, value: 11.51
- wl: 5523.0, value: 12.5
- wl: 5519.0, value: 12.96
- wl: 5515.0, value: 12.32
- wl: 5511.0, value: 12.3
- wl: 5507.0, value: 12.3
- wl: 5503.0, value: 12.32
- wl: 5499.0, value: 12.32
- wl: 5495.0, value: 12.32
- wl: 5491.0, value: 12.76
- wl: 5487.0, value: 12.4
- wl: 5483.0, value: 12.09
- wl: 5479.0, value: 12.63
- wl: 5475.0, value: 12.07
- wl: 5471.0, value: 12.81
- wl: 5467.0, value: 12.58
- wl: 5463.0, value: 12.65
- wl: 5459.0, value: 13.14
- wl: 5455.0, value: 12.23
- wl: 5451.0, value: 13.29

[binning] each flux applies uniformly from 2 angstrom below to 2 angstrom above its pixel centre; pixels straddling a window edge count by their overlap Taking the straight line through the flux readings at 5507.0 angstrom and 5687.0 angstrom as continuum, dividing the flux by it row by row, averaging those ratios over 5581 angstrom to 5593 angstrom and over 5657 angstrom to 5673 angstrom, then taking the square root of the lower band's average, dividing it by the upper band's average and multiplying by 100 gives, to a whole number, 101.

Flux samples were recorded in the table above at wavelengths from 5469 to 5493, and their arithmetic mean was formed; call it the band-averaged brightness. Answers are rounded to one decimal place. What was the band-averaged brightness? 12.5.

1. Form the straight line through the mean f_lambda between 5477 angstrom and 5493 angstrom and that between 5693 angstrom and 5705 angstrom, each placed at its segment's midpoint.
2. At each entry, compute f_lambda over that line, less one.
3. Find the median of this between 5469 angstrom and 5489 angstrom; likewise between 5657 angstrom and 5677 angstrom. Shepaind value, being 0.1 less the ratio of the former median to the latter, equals -0.2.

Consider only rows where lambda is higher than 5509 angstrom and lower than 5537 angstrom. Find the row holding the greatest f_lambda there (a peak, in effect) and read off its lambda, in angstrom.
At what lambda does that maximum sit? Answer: 5519.0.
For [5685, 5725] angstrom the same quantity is 5691.0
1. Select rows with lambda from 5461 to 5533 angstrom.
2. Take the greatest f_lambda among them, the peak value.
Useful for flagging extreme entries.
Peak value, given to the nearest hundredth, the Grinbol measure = 12.96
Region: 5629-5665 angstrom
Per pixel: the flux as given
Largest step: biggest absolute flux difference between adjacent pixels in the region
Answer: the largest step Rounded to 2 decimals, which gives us 0.97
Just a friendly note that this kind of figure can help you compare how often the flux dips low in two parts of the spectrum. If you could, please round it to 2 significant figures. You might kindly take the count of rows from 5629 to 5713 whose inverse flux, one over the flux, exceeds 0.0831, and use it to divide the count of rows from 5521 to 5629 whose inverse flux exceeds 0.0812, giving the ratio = 1.5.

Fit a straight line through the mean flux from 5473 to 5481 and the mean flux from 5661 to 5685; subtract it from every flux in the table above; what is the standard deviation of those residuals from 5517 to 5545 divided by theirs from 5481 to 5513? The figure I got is 2.7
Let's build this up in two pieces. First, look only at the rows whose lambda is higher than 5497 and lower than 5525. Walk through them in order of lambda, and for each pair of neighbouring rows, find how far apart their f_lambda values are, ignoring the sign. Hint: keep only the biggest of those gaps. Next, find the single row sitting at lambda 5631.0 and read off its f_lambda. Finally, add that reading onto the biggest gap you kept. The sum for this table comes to 12.98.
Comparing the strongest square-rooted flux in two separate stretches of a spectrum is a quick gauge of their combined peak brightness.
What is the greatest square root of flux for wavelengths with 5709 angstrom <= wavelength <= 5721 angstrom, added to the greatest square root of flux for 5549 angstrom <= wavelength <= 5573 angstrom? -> 7.13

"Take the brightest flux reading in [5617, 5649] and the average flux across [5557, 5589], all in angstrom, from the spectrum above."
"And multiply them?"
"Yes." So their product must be 150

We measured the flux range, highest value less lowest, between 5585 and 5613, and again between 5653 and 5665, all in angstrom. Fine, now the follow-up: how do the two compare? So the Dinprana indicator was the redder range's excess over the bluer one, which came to -0.9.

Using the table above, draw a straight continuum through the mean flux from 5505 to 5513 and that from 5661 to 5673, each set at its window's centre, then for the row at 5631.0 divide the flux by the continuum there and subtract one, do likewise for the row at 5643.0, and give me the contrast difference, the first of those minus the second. 0.070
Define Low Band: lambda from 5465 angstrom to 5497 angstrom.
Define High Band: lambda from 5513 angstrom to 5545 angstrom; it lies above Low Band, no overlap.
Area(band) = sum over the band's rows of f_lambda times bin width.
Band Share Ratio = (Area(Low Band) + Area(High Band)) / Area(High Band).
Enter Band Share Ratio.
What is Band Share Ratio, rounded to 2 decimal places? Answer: 2.02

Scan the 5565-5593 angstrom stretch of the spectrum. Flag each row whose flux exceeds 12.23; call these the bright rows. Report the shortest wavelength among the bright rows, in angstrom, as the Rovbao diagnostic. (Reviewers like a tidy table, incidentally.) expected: 5579.0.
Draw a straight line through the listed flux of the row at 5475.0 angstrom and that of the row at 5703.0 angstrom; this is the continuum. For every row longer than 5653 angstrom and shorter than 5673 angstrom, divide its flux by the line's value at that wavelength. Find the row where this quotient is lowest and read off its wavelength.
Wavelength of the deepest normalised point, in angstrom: 5663.0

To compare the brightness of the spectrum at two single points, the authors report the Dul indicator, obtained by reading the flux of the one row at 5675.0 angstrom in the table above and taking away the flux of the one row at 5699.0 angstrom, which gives 0.76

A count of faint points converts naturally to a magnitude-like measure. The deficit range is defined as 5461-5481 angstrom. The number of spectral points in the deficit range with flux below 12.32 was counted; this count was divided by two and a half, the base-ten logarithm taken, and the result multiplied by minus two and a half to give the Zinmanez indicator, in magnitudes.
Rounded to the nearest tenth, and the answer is 1.0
